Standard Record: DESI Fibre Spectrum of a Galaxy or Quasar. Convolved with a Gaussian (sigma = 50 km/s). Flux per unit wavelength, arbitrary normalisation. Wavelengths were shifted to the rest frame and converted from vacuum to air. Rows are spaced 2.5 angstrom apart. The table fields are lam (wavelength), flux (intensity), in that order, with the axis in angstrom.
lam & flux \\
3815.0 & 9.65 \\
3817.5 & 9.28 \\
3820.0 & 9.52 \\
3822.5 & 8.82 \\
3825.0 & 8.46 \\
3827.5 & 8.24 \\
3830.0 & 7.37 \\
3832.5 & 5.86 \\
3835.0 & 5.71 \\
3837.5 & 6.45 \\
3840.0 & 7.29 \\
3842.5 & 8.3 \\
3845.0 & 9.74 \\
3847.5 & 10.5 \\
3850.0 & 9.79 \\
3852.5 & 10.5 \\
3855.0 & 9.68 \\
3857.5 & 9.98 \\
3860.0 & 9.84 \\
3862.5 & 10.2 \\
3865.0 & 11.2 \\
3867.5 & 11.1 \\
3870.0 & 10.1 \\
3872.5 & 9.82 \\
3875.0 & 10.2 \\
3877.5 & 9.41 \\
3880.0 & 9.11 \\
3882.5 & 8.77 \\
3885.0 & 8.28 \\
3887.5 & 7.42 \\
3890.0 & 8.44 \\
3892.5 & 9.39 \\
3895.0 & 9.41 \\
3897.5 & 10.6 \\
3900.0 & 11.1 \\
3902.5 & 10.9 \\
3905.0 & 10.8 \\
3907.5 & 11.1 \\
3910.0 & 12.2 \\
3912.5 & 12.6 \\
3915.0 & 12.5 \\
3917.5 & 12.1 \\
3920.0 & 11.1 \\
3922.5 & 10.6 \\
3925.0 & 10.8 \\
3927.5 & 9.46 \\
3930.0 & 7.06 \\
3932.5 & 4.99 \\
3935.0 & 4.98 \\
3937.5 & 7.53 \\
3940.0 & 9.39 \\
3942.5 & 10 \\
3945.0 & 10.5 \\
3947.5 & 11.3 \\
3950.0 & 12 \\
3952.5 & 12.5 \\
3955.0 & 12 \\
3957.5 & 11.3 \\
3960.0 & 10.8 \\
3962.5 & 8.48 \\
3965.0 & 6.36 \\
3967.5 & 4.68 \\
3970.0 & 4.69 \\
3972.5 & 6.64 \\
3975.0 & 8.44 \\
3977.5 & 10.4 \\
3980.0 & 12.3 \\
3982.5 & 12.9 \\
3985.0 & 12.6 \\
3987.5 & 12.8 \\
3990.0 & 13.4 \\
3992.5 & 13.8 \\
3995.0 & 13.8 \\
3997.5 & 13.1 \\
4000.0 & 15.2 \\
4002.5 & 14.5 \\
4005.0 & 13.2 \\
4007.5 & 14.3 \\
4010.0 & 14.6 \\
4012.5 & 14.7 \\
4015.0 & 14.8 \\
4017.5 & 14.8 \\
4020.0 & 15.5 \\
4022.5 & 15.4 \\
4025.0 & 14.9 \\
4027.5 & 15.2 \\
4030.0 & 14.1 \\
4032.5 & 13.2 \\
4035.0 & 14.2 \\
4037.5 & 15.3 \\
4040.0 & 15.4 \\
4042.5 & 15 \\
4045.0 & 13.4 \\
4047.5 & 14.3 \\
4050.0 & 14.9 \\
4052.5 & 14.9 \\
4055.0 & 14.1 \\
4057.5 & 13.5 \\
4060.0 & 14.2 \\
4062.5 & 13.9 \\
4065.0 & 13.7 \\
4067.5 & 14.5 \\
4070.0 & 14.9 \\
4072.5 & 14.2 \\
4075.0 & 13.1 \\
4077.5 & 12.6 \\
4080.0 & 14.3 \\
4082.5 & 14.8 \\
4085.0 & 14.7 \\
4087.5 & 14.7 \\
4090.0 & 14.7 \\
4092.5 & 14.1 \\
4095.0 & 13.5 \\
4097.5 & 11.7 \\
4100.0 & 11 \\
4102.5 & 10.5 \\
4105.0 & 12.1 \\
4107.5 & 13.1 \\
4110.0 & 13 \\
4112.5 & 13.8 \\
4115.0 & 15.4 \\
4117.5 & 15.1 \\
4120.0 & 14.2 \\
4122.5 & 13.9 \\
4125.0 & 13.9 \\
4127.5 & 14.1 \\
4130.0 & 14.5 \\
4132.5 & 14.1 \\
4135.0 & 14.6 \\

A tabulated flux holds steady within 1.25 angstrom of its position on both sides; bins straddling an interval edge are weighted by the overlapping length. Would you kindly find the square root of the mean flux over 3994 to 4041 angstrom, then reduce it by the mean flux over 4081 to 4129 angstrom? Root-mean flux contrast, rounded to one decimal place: -9.8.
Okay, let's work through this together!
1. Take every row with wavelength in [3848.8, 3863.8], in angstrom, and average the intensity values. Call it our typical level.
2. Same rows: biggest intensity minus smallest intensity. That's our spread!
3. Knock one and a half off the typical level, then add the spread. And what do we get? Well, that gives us 9.3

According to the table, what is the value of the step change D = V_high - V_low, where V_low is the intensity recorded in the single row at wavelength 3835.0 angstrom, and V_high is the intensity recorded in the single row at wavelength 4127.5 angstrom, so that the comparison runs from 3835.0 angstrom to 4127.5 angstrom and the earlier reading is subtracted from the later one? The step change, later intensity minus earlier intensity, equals 8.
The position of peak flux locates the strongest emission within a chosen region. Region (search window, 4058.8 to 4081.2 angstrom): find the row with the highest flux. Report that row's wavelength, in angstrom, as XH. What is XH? 4070.0 angstrom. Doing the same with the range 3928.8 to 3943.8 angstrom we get 3942.5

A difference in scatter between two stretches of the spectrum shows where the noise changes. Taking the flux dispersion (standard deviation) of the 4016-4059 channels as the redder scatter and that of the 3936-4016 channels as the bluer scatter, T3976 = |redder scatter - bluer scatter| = 2.2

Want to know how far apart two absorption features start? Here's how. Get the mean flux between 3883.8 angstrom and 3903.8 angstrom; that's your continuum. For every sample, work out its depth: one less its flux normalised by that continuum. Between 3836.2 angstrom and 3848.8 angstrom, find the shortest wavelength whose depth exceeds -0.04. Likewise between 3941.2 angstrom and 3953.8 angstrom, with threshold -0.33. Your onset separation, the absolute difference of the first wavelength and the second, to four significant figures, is 105.0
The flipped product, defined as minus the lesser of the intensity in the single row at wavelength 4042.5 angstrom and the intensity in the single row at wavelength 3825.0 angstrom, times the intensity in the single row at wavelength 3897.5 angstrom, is -90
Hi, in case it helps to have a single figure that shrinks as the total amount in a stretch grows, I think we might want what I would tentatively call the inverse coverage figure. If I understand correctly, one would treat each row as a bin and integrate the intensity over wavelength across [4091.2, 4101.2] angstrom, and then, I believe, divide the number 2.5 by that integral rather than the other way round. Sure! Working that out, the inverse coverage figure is 0.020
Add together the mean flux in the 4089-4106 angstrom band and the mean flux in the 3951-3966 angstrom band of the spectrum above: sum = 23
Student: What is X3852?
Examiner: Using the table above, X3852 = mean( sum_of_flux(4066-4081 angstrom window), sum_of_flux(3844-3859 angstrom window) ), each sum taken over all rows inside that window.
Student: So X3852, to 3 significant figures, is 71.9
